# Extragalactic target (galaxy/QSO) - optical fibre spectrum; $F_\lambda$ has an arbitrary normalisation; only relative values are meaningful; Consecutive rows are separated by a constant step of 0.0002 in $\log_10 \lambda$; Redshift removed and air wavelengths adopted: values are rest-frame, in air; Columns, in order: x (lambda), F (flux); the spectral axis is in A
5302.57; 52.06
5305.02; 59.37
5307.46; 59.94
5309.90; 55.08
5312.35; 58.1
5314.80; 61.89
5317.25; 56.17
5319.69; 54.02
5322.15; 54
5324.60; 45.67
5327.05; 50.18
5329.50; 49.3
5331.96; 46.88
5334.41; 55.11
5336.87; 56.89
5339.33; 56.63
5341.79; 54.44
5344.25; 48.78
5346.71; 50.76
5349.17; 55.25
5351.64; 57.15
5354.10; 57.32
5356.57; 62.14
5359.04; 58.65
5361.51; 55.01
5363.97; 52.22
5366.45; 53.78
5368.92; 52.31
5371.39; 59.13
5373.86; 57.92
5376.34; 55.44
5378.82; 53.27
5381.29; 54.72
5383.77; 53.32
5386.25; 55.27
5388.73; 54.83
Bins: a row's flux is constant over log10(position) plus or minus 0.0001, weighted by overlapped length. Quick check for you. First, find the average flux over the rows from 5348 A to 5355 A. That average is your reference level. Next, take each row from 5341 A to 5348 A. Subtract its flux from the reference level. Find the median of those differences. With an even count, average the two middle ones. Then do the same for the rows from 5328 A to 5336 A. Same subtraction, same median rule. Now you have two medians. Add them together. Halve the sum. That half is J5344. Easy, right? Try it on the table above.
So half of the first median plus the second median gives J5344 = 6.5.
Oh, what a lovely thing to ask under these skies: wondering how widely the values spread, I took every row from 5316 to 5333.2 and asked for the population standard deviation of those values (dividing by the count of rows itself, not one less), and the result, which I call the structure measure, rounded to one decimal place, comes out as 3.7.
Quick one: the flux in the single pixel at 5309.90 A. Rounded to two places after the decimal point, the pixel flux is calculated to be 55.08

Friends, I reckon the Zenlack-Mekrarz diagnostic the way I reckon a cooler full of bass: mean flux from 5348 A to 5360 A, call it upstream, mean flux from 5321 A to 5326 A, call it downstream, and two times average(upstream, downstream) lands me 108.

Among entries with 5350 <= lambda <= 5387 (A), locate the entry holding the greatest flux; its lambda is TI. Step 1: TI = 5356.57 A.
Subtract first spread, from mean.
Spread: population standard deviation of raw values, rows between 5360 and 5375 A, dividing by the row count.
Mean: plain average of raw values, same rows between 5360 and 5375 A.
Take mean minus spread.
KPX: 52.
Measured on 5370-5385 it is 53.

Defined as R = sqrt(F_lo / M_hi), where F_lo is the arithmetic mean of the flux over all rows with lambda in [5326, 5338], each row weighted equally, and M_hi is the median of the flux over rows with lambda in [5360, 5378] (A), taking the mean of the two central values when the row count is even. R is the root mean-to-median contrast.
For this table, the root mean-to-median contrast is 0.97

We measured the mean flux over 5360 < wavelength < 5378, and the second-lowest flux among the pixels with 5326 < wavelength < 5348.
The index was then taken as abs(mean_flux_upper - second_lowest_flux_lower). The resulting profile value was 6.3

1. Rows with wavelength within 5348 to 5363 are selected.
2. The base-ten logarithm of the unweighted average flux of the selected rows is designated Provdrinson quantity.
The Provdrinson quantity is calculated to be 1.76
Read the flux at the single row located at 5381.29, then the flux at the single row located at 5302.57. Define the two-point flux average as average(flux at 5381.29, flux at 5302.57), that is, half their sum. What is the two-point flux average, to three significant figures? 53.4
